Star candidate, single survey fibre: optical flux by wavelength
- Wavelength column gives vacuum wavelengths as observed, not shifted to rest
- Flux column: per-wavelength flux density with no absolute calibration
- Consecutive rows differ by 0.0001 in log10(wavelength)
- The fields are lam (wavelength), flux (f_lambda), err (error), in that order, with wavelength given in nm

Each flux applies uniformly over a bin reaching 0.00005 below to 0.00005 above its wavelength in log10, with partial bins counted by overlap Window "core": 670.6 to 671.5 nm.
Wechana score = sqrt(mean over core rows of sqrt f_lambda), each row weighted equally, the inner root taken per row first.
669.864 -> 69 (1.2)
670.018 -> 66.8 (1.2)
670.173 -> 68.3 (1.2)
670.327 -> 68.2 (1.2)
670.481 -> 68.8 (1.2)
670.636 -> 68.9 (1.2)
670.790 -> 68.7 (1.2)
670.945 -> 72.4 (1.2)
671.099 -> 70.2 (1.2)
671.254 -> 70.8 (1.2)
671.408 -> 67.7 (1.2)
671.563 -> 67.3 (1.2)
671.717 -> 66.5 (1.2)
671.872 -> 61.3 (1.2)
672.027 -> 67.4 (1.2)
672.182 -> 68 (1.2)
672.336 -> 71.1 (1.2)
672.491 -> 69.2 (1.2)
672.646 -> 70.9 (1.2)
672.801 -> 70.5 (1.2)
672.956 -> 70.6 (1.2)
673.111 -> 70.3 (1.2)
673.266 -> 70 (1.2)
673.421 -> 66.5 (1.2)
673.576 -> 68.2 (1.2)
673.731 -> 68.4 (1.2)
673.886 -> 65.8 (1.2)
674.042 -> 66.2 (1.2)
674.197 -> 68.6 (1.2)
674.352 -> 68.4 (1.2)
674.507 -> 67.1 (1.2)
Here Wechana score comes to 2.89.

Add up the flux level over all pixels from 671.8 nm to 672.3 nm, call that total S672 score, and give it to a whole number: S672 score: 197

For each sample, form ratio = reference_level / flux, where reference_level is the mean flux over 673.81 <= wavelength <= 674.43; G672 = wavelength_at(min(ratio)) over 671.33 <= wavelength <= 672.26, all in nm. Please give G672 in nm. 672.182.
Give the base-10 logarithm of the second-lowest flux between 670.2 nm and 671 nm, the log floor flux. 1.84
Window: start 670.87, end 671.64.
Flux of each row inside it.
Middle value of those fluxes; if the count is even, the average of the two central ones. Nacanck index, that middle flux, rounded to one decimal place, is 70.2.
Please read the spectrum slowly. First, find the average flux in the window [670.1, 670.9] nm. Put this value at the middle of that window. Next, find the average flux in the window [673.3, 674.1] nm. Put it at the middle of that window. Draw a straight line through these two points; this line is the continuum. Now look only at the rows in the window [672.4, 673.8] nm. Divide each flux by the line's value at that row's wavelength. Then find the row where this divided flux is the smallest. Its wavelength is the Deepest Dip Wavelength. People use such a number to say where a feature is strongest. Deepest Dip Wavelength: 673.421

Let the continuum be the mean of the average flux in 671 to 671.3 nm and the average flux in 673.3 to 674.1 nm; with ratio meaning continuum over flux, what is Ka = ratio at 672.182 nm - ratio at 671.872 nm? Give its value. -0.111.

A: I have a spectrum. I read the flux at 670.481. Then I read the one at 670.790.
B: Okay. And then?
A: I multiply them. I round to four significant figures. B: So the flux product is 4727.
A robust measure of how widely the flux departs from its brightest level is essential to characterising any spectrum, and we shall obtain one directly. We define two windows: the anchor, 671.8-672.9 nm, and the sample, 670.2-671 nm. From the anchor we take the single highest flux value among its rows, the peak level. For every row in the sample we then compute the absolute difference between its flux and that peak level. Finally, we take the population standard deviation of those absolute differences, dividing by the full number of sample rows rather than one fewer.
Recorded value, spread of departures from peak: 0.5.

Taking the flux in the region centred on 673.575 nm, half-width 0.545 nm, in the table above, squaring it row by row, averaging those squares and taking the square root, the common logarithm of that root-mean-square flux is 1.83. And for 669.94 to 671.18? 1.84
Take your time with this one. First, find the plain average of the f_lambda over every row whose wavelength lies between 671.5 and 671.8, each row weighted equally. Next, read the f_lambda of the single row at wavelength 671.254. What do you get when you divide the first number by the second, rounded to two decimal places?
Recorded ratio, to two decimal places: 0.94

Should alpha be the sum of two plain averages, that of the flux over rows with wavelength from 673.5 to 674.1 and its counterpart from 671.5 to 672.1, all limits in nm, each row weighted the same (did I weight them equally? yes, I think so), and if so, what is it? 133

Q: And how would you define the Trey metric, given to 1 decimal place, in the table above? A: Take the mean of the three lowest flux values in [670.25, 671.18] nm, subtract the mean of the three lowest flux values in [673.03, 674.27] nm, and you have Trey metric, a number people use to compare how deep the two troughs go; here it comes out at 2.4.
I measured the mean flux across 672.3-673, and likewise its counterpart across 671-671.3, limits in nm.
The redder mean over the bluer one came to 1.00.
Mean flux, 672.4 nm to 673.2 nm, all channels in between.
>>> 70.3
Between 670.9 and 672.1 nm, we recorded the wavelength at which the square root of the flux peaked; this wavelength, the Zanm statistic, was 670.945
